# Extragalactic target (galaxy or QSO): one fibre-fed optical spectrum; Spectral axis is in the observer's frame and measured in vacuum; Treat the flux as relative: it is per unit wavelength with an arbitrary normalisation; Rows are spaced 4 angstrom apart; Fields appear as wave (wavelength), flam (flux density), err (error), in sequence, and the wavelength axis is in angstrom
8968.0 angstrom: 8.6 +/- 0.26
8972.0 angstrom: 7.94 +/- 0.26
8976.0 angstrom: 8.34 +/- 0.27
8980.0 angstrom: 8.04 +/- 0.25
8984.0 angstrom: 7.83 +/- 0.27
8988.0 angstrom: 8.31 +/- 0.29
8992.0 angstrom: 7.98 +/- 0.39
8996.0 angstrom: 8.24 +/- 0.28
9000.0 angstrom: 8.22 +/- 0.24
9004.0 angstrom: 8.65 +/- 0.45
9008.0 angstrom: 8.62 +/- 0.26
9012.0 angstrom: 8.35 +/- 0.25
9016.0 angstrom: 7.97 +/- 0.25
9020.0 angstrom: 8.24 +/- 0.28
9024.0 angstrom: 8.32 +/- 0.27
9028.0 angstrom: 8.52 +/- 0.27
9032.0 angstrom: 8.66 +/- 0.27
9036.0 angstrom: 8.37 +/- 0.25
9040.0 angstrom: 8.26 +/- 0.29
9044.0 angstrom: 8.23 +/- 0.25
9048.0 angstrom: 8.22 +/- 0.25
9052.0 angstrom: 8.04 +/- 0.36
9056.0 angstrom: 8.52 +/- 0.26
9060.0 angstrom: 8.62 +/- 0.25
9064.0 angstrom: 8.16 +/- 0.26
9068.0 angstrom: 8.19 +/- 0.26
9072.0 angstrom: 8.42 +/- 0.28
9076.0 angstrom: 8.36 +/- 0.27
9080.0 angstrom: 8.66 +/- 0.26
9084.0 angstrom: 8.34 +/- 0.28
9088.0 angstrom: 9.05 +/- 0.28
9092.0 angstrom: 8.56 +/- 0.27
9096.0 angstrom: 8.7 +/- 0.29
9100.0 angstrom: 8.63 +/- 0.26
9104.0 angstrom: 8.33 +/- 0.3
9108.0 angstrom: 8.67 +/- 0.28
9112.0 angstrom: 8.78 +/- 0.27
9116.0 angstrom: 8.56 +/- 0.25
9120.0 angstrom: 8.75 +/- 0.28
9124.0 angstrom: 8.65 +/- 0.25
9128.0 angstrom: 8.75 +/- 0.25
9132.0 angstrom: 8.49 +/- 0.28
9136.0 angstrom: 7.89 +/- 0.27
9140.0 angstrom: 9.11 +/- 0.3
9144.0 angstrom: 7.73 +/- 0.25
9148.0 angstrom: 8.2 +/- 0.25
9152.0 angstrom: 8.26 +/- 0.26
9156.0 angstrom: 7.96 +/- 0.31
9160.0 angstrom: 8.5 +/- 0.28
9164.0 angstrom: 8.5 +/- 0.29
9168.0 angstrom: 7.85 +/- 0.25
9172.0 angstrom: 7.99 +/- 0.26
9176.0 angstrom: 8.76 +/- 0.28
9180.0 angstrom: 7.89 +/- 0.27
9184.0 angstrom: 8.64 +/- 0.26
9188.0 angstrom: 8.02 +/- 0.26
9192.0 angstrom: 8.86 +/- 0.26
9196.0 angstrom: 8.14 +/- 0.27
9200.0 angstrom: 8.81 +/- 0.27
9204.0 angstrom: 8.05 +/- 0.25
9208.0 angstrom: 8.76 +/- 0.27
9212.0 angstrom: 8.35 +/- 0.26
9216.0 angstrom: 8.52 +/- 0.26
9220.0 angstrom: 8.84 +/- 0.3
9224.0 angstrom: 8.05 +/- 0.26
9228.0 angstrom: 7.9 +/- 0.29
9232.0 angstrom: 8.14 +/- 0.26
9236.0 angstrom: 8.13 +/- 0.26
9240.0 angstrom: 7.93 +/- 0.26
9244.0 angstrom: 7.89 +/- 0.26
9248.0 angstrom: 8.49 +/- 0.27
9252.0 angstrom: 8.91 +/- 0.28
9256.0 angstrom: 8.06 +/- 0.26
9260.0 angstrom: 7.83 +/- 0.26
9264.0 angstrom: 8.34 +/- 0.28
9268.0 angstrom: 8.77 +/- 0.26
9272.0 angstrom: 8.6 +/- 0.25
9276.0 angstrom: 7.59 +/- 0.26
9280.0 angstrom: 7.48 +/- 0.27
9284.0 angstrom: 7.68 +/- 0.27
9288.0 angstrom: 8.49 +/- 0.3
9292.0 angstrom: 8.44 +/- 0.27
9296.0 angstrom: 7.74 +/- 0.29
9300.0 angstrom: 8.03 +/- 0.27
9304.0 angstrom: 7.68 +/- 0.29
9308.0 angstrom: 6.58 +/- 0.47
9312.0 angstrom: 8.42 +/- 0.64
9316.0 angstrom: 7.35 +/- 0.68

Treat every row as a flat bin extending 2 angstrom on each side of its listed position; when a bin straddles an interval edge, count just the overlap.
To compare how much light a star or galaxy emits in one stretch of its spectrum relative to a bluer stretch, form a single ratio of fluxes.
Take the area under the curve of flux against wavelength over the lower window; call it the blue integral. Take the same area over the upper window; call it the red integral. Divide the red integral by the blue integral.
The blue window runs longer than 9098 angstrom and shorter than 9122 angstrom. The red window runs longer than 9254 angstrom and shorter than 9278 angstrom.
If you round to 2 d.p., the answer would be 0.95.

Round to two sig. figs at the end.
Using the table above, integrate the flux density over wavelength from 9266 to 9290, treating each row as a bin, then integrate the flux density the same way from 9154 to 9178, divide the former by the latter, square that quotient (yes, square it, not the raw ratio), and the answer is 0.96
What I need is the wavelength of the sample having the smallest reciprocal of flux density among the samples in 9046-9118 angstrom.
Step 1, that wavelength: 9088.0 angstrom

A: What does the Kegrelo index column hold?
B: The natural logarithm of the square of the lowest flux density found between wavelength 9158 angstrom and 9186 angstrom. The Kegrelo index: 4.12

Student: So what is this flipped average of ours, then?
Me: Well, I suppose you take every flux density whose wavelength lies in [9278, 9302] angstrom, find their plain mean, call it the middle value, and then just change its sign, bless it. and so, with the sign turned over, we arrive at -7.98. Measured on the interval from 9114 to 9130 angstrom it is -8.68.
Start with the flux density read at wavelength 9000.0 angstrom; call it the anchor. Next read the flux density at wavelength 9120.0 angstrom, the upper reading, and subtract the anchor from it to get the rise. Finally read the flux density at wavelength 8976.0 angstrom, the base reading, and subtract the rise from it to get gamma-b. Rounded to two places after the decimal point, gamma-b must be 7.81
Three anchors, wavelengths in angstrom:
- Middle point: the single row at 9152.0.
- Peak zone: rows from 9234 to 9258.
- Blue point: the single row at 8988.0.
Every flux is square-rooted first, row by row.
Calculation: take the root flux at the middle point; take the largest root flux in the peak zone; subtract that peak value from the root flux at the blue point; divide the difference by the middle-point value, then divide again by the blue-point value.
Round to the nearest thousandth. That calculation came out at -0.012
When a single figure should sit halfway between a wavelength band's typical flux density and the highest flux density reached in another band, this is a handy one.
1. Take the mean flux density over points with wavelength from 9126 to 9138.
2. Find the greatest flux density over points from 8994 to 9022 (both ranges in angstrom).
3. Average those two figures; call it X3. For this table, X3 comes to 8.51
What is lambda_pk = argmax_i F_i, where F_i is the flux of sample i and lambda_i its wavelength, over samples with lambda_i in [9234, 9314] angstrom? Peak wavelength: 9252.0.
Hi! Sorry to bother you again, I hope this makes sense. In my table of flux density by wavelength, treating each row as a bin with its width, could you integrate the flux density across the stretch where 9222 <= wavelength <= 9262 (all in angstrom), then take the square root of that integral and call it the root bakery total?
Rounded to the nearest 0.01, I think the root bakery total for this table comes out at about 18.04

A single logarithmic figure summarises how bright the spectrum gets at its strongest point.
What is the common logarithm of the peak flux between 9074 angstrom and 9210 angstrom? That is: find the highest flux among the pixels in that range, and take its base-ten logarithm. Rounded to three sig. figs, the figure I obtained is 0.960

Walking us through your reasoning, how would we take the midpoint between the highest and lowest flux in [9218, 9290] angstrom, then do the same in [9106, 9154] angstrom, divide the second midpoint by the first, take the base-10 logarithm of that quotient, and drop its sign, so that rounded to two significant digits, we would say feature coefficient 0.012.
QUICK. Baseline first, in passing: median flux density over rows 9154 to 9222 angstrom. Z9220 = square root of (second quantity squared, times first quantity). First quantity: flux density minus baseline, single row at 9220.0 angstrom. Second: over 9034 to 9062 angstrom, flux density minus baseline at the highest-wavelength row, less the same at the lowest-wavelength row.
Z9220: 0.15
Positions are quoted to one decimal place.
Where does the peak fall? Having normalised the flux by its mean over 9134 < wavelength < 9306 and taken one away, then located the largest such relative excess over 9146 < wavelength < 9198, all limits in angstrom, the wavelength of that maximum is 9192.0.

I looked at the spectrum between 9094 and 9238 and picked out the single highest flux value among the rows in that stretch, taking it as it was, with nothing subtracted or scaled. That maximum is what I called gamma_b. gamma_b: 9.11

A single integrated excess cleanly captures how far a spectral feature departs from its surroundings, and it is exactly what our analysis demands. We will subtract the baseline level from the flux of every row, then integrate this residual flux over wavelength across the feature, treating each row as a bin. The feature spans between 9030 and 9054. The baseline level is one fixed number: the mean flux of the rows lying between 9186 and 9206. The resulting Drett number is -2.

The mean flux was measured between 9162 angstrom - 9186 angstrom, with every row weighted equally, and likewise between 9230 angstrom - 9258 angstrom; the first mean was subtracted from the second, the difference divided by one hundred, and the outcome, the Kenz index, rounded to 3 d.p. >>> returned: -0.001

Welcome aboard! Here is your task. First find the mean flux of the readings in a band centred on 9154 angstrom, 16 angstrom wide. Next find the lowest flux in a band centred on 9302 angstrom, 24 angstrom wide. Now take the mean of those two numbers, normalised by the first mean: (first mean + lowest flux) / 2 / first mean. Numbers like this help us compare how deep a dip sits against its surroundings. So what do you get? 0.900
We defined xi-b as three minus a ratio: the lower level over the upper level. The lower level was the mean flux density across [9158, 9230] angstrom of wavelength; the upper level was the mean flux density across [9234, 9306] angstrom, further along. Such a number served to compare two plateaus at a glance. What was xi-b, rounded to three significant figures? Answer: 1.97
